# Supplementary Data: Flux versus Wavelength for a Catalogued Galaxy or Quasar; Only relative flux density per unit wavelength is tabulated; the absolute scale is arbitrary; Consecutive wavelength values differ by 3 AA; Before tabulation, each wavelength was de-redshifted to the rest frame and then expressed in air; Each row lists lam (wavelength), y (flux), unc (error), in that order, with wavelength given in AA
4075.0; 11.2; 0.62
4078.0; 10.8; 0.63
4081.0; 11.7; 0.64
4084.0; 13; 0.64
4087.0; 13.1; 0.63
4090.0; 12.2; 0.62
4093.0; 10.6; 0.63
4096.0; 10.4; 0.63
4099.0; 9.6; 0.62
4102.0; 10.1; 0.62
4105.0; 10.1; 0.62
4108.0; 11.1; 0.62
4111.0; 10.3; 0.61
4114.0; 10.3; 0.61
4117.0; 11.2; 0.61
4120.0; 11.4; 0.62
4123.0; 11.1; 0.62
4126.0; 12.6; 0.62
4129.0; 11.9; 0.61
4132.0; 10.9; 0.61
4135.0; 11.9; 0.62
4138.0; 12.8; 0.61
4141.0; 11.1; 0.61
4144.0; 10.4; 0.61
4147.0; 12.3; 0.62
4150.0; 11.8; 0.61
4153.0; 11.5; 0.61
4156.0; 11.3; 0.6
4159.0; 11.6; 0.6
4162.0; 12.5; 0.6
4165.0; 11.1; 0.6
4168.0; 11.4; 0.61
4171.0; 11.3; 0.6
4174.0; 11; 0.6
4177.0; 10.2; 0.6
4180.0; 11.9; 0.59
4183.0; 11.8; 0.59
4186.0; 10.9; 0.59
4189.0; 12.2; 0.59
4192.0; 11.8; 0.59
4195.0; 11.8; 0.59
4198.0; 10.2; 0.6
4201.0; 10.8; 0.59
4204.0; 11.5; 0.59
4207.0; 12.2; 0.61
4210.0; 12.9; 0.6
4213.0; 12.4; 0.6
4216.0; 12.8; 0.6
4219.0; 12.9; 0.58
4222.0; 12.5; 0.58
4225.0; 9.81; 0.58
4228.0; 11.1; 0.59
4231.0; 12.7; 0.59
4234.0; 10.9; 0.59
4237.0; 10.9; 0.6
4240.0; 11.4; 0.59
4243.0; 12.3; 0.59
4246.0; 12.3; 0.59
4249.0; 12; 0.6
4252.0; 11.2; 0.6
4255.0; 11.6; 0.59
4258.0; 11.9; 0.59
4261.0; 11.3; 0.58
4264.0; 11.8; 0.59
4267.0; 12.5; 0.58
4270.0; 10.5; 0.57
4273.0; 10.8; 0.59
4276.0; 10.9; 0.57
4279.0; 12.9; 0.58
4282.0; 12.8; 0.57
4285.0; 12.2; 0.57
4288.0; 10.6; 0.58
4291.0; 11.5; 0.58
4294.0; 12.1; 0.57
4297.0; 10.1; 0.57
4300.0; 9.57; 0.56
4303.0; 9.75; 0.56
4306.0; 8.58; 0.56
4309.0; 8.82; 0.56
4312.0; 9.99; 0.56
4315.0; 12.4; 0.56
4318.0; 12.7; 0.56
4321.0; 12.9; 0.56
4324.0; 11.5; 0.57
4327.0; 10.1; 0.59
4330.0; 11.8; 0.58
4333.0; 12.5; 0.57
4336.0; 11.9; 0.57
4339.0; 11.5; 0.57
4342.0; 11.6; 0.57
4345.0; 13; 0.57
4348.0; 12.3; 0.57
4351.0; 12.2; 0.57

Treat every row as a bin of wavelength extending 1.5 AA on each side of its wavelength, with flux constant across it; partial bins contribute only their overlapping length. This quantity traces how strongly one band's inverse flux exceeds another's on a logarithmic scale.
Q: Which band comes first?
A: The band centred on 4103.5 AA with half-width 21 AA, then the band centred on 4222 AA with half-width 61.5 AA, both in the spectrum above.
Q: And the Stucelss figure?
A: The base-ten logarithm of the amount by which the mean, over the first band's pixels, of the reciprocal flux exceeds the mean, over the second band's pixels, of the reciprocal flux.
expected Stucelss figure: -2.29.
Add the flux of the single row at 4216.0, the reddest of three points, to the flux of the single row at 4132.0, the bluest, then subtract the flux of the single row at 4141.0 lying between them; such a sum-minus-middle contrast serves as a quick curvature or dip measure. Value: 12.6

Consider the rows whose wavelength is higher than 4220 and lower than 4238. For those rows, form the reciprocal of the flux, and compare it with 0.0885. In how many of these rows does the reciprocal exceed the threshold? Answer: 4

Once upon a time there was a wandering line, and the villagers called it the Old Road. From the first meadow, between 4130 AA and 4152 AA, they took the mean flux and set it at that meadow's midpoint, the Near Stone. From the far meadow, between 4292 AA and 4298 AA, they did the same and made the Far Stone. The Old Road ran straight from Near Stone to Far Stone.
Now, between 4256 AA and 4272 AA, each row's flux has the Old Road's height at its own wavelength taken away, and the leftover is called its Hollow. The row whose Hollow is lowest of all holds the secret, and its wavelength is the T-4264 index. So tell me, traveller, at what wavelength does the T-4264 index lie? 4270.0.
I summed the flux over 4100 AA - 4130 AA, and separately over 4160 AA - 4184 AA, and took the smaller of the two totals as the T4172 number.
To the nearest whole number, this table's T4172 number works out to 91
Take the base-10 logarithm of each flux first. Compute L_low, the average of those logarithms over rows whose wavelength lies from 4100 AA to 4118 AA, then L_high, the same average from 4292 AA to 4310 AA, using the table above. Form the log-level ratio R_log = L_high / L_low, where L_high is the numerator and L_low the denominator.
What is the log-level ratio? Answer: 0.97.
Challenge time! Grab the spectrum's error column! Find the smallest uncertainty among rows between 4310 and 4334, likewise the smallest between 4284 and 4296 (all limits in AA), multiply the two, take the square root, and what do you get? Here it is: 0.565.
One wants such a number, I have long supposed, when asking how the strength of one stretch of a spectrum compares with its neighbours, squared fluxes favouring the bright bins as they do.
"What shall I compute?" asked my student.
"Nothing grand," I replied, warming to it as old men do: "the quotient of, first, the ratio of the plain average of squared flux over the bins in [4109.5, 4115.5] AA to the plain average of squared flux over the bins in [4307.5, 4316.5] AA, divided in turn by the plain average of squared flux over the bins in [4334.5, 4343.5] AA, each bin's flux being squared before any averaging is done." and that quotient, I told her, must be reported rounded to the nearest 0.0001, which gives 0.0071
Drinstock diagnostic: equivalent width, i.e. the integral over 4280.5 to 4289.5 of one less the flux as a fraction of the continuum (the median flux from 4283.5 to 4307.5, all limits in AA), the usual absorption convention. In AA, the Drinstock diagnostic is -1.32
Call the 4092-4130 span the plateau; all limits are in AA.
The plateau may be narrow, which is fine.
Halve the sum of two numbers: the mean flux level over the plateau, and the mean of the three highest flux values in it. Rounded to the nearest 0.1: 11.4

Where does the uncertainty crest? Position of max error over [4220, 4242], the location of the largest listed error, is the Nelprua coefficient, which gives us 4237.0 AA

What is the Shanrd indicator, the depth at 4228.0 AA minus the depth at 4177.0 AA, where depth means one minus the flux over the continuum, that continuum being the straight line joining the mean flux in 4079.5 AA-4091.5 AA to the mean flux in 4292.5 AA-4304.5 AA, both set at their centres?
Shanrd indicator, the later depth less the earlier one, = -0.12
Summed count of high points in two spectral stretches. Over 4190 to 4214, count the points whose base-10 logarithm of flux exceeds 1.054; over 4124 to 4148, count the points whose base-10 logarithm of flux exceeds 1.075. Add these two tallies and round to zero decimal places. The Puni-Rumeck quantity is 11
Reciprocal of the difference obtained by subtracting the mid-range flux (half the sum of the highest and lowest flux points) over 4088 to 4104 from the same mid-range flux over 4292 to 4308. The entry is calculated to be -1.8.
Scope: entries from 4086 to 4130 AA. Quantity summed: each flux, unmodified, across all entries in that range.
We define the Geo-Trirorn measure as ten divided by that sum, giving 0.0602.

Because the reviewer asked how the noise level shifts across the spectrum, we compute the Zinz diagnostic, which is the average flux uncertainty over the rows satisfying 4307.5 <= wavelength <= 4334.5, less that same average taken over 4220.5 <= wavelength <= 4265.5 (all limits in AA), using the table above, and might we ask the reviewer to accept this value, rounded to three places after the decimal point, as -0.022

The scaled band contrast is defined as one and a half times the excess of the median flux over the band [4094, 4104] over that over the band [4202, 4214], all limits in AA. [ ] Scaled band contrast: -3.3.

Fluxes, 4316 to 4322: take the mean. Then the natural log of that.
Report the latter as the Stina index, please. 2.55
